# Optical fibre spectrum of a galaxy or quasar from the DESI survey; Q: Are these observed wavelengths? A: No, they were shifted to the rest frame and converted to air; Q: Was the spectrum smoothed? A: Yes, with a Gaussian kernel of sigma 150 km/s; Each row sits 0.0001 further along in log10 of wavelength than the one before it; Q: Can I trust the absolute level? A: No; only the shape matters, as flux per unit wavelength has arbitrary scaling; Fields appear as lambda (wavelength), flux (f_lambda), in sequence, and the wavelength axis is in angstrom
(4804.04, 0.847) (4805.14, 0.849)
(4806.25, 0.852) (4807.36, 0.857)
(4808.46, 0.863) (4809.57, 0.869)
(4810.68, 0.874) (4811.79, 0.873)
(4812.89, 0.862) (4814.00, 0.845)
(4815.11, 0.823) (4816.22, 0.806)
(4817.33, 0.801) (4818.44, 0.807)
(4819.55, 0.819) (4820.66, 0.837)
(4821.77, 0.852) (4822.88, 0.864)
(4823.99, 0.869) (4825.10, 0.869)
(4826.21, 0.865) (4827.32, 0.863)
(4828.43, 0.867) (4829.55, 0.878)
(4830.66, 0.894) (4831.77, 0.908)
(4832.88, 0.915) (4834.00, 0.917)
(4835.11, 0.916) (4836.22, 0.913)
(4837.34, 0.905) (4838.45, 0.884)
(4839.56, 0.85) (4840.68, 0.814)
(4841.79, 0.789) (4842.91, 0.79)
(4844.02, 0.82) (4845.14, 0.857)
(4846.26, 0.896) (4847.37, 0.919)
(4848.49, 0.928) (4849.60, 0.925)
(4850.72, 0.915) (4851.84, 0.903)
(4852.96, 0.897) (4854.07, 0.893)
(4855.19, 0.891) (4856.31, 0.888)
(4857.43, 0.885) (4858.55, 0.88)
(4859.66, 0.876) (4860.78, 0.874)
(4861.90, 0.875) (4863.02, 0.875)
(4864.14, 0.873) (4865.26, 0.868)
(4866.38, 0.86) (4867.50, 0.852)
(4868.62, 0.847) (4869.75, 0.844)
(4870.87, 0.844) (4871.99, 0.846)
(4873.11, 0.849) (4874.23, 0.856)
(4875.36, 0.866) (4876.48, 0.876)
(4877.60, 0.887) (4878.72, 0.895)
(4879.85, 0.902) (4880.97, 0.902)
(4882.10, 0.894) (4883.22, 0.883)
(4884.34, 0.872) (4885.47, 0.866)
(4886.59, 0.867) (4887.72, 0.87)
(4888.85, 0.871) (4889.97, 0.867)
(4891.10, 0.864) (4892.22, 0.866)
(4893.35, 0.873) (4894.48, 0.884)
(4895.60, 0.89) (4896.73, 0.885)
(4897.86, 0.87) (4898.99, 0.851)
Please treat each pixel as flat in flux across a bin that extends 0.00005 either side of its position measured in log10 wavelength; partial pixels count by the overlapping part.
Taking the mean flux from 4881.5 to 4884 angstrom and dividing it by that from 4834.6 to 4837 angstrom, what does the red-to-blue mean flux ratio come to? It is 0.97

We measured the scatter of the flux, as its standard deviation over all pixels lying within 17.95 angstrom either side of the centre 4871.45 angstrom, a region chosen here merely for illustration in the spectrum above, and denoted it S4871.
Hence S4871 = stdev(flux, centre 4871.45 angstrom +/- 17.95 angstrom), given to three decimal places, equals 0.017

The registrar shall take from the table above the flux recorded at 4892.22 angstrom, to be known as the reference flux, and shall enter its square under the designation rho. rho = 0.75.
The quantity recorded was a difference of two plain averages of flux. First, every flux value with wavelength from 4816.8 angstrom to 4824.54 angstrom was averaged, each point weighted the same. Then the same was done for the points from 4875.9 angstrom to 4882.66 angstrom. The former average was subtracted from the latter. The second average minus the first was 0.057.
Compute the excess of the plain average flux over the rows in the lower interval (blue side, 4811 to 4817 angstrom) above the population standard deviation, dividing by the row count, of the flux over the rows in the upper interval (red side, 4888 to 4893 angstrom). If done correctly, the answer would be 0.839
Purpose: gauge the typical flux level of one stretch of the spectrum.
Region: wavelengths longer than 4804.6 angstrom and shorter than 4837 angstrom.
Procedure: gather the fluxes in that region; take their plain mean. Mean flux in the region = 0.863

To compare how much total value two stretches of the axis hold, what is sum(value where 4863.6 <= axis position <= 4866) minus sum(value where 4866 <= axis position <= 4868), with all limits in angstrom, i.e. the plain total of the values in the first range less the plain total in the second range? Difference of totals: 0.03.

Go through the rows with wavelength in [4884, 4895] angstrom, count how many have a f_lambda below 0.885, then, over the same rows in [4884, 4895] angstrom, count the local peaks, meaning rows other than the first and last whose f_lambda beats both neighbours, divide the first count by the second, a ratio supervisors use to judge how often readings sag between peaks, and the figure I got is 10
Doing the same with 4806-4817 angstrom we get 10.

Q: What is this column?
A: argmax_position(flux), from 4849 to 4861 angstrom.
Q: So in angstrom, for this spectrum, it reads 4849.60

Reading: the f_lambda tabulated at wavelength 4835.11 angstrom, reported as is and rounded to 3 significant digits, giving 0.916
